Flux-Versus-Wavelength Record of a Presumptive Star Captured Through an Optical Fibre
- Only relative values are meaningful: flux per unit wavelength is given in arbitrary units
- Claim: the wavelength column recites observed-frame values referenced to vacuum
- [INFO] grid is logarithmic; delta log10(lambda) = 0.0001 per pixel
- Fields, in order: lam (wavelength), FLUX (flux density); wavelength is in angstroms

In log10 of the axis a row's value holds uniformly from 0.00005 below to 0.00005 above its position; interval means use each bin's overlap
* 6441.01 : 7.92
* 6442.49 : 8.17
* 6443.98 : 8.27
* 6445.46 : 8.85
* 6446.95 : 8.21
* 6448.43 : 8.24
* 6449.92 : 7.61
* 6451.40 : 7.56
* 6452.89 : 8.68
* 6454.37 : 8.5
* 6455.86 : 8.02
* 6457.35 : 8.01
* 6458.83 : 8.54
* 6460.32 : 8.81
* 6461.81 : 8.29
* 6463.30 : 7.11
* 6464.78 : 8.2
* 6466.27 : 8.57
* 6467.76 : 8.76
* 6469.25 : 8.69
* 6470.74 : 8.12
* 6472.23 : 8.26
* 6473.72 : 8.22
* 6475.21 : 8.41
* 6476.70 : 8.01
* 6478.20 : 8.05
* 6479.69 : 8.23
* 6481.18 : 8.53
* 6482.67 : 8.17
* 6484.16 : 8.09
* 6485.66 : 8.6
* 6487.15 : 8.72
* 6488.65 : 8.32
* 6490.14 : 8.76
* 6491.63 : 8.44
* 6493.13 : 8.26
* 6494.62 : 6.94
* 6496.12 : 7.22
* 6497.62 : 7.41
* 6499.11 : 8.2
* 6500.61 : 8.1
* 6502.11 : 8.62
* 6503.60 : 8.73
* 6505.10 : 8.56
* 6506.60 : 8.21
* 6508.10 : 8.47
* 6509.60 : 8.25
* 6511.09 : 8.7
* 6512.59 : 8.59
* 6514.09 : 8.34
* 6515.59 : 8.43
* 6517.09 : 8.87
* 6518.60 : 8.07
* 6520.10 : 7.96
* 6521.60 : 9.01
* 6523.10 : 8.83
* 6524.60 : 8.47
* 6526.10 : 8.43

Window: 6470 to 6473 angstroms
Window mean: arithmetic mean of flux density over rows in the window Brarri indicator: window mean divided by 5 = 1.638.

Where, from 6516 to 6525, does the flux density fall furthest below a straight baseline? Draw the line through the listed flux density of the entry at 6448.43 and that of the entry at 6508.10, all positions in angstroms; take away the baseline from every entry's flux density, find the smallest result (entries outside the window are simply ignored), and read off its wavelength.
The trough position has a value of 6520.10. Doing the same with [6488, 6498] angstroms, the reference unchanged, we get 6494.62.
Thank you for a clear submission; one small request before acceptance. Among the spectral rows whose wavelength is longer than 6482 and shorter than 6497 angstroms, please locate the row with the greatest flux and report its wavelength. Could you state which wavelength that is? 6490.14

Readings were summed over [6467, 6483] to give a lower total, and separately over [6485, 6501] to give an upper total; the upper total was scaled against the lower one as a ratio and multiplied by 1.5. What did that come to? 1.46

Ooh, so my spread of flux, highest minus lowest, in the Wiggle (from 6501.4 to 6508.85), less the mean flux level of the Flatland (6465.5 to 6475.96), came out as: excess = -7.9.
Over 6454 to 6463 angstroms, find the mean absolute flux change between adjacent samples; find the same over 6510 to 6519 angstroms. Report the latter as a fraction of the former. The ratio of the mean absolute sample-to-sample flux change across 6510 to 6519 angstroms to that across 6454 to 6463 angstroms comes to 0.9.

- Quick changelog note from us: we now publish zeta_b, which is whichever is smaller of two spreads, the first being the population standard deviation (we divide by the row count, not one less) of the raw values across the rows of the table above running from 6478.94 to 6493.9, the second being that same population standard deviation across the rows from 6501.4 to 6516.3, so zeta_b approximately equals 0.17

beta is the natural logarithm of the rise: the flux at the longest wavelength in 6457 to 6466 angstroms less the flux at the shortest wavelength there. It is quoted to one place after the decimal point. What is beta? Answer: -1.7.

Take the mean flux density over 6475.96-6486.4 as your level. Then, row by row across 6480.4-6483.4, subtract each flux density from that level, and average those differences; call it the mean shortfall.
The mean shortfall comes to -0.11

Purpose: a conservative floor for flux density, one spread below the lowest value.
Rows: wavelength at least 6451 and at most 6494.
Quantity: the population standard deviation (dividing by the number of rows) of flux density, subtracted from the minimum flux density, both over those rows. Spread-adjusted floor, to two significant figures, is 6.7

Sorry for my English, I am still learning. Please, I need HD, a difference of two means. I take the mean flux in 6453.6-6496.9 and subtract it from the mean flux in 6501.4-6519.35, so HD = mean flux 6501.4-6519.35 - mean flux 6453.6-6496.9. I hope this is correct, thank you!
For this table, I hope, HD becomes 0.25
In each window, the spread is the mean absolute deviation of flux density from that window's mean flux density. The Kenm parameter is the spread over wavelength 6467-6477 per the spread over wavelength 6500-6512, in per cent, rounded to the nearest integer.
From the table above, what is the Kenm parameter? 114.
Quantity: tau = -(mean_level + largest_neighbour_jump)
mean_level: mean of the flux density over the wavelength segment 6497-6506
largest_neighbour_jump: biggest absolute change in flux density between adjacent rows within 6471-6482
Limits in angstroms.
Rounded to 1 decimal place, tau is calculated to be -8.7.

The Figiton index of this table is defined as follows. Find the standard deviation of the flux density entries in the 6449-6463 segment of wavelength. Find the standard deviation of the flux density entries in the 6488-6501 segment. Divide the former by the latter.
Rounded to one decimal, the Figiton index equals 0.7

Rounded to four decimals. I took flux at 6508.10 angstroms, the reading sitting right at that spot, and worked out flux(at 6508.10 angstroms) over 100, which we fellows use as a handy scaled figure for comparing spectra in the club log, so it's 0.0847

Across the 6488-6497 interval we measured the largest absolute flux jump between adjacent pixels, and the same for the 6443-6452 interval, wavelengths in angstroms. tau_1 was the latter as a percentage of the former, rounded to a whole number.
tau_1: 48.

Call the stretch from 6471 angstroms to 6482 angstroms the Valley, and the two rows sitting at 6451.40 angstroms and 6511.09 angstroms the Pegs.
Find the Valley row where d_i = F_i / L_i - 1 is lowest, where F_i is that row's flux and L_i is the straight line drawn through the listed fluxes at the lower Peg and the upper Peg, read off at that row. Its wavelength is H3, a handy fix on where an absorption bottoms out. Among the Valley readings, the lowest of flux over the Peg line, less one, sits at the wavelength 6476.70 angstroms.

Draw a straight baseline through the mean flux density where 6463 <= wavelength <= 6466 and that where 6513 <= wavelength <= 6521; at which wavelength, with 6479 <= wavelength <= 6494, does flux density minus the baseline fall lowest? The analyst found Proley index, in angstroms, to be 6484.16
